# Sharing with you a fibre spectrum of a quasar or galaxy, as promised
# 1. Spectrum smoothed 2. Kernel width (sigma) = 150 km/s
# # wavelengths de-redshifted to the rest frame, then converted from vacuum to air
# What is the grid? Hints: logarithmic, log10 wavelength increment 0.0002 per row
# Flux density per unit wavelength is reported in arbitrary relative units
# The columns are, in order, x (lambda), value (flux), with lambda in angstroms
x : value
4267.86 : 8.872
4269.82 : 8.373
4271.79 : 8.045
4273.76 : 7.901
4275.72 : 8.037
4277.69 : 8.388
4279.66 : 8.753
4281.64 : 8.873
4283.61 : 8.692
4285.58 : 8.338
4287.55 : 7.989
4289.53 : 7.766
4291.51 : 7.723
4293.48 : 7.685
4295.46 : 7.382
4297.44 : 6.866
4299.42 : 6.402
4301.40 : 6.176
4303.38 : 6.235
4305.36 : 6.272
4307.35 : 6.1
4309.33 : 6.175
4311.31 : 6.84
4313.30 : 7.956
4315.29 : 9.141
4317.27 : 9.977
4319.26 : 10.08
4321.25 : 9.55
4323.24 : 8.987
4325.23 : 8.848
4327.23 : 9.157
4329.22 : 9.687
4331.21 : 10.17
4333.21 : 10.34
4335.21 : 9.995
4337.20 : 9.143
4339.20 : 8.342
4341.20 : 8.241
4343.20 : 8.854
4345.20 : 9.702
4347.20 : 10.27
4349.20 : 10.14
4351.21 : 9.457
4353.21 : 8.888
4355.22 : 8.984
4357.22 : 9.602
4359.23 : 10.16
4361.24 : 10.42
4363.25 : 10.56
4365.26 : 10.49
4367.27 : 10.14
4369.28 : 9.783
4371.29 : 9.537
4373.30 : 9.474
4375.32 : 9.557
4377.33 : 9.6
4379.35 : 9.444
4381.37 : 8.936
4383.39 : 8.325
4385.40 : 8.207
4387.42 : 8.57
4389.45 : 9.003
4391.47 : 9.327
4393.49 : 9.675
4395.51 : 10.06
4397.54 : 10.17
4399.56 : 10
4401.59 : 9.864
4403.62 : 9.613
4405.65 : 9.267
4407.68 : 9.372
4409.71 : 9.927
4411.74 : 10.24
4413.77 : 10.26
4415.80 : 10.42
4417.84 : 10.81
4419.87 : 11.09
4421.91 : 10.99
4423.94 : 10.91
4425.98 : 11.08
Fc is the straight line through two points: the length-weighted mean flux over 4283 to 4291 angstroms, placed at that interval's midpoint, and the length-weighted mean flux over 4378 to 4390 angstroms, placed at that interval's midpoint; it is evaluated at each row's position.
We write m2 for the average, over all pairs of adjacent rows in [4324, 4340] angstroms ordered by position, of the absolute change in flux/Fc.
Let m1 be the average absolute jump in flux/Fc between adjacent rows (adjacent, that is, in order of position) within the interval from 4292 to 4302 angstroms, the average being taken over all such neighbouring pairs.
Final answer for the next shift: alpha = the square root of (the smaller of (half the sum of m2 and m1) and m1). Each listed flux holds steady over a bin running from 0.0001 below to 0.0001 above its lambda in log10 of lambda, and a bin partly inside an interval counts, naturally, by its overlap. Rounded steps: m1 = 0.047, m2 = 0.059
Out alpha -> 0.22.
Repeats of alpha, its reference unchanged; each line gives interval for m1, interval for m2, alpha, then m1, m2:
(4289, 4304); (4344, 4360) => 0.17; 0.030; 0.054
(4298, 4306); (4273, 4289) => 0.11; 0.013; 0.032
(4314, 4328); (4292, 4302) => 0.22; 0.049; 0.047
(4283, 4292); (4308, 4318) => 0.18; 0.031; 0.113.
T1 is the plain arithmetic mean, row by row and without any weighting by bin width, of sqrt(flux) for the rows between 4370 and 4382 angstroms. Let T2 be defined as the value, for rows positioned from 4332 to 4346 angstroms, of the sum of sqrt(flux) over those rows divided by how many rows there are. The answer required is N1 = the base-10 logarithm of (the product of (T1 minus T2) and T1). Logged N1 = -1.0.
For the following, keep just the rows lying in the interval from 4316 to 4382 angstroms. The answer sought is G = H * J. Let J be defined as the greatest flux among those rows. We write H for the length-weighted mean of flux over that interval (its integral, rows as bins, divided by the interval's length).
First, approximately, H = 9.6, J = 10.56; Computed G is 101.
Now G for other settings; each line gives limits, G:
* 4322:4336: 99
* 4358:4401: 101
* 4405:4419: 109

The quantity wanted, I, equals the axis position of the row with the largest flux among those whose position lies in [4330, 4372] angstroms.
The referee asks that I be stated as 4363.25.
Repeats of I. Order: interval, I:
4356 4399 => 4363.25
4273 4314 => 4281.64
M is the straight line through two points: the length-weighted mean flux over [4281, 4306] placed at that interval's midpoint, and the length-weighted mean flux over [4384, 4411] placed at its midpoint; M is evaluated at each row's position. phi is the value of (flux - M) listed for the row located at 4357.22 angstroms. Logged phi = 0.94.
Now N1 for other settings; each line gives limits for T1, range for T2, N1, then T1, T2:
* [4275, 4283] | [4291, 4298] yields -0.2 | 2.92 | 2.72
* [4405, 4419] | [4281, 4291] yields 0.0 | 3.17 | 2.89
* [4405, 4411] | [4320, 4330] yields -0.9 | 3.09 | 3.04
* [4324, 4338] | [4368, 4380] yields -1.6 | 3.10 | 3.09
